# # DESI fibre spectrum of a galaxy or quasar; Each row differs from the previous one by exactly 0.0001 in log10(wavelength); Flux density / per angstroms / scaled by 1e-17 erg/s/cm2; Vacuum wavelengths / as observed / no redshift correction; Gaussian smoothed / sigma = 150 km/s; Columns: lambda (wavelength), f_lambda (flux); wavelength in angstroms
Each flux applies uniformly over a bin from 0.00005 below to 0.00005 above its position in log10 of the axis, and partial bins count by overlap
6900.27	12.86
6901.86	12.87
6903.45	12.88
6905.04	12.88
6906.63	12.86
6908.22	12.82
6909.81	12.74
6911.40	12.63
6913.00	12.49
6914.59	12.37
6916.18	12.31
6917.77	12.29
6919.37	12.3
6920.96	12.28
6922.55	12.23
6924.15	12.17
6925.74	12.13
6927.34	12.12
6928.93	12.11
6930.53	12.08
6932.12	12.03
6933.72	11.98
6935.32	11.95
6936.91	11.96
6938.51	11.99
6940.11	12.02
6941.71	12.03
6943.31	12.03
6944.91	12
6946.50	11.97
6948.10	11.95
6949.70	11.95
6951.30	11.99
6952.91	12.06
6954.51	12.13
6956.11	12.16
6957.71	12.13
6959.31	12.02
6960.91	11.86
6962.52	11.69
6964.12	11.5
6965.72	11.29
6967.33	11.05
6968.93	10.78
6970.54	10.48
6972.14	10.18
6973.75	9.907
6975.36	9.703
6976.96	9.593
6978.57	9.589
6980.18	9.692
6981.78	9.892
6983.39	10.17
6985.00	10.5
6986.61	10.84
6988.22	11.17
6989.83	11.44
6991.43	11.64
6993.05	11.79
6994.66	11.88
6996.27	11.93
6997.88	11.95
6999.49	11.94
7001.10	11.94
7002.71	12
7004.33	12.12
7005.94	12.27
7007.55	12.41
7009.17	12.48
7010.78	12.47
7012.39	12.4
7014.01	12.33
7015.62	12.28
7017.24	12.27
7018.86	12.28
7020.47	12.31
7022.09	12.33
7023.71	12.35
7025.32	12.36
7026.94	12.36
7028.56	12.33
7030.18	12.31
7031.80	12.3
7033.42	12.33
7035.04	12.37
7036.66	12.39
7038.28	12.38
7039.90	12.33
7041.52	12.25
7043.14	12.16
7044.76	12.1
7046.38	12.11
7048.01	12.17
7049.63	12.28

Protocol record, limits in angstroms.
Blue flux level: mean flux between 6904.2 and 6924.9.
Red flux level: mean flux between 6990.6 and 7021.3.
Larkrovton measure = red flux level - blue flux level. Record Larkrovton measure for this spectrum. -0.3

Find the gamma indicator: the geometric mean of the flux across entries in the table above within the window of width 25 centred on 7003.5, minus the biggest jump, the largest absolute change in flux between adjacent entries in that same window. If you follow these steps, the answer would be 12.0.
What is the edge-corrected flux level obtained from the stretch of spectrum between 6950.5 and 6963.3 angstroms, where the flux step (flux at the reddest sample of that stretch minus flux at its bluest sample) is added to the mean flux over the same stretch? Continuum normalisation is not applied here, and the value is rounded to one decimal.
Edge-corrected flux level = 11.7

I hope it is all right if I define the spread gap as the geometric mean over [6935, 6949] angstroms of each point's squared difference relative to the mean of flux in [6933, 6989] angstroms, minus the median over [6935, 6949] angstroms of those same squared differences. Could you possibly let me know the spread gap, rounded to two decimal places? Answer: 0.00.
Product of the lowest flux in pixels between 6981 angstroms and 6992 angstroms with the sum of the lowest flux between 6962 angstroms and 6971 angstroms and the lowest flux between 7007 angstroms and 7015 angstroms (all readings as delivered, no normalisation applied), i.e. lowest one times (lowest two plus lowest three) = 226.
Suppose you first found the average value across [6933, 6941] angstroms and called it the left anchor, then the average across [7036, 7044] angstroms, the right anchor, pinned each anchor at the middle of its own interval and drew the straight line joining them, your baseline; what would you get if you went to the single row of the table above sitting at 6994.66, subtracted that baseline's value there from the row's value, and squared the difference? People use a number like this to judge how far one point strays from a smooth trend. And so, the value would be 0.08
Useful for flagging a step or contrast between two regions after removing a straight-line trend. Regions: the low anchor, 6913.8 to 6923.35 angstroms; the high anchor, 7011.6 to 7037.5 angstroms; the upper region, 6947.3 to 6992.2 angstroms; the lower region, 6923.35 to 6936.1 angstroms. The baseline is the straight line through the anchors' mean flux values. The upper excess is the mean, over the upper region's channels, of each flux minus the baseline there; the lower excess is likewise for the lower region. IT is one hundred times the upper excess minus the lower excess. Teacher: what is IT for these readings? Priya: -104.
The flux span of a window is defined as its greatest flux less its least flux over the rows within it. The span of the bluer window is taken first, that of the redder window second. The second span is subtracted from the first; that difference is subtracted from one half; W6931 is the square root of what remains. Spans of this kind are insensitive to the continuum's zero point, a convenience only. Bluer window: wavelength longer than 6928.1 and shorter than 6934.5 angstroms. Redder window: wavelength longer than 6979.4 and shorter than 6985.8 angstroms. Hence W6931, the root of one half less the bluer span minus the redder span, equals 1.09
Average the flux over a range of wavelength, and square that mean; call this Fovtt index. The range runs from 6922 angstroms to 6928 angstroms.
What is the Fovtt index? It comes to 148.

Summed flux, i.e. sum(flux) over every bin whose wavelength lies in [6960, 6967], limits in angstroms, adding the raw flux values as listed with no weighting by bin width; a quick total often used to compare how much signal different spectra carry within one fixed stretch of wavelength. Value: 46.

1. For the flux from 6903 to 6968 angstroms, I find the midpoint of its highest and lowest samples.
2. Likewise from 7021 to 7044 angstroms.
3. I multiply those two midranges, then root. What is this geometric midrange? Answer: 12.1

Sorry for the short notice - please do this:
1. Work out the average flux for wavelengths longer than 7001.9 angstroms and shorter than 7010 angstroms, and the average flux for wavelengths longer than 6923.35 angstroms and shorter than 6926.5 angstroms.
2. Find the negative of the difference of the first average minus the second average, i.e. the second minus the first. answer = -0.1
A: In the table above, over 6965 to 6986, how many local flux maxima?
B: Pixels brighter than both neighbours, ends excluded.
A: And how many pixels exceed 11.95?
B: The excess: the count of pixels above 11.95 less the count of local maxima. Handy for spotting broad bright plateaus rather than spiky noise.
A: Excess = 0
